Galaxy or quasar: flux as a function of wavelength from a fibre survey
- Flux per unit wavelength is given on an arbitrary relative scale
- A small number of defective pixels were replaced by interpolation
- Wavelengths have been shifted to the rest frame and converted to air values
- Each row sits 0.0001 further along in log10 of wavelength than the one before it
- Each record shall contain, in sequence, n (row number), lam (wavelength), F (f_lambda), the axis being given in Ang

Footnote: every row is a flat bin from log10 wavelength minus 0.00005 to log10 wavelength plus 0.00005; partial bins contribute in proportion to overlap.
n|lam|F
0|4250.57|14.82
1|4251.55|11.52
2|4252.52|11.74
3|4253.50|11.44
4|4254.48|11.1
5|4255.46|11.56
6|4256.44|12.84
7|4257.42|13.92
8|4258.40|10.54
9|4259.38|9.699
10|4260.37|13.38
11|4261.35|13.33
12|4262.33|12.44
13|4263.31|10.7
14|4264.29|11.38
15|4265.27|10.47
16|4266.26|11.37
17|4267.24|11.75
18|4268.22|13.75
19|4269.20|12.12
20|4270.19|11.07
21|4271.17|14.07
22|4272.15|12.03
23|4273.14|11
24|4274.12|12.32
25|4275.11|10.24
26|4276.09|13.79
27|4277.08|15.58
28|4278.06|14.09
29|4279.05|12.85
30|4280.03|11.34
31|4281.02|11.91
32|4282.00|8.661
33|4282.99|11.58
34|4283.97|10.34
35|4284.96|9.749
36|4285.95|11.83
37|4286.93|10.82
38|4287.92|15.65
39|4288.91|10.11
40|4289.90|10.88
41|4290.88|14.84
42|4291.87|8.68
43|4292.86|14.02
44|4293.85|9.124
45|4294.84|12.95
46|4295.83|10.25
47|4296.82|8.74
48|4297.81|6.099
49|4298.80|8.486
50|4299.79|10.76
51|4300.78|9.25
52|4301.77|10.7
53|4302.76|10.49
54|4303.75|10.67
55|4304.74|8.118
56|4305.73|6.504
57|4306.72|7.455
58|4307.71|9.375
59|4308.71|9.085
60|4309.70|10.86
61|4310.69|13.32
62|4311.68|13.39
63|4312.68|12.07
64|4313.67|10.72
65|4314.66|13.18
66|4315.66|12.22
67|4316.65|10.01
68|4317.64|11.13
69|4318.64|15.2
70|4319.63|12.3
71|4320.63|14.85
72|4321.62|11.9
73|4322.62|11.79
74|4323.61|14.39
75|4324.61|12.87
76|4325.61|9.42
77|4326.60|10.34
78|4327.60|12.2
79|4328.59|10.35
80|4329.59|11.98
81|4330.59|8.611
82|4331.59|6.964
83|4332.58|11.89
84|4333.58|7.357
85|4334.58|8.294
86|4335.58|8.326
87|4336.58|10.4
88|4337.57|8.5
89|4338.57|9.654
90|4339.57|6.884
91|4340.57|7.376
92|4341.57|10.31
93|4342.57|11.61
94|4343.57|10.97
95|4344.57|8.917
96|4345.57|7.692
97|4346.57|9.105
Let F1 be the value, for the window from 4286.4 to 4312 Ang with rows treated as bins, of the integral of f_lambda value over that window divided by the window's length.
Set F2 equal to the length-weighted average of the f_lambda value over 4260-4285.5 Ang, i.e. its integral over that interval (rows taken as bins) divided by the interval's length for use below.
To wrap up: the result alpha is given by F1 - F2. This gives -1.6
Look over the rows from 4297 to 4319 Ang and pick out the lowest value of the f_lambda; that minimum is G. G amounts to 6.099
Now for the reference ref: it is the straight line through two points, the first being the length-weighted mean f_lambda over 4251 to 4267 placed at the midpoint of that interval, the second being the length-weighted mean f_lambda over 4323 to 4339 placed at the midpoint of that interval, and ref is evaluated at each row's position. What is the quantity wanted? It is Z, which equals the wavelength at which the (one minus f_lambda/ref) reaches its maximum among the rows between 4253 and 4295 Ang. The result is 4282.00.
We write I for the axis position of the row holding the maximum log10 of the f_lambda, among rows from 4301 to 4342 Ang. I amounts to 4318.64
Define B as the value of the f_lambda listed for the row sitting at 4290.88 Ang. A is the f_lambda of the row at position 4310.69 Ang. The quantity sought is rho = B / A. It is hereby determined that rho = 1.11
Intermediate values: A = 13.32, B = 14.84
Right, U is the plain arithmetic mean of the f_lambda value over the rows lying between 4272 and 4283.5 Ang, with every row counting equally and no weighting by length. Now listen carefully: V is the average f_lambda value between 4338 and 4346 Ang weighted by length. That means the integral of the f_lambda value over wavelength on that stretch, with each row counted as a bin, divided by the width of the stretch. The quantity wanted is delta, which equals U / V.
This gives 1.3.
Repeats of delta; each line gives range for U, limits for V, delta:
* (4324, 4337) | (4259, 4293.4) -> 0.8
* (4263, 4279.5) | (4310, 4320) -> 1.0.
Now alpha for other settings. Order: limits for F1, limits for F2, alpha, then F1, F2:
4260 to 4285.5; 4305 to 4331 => 0.6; 12.0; 11.3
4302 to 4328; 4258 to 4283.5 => -0.7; 11.3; 12.0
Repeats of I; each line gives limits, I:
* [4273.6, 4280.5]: 4277.08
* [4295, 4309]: 4299.79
